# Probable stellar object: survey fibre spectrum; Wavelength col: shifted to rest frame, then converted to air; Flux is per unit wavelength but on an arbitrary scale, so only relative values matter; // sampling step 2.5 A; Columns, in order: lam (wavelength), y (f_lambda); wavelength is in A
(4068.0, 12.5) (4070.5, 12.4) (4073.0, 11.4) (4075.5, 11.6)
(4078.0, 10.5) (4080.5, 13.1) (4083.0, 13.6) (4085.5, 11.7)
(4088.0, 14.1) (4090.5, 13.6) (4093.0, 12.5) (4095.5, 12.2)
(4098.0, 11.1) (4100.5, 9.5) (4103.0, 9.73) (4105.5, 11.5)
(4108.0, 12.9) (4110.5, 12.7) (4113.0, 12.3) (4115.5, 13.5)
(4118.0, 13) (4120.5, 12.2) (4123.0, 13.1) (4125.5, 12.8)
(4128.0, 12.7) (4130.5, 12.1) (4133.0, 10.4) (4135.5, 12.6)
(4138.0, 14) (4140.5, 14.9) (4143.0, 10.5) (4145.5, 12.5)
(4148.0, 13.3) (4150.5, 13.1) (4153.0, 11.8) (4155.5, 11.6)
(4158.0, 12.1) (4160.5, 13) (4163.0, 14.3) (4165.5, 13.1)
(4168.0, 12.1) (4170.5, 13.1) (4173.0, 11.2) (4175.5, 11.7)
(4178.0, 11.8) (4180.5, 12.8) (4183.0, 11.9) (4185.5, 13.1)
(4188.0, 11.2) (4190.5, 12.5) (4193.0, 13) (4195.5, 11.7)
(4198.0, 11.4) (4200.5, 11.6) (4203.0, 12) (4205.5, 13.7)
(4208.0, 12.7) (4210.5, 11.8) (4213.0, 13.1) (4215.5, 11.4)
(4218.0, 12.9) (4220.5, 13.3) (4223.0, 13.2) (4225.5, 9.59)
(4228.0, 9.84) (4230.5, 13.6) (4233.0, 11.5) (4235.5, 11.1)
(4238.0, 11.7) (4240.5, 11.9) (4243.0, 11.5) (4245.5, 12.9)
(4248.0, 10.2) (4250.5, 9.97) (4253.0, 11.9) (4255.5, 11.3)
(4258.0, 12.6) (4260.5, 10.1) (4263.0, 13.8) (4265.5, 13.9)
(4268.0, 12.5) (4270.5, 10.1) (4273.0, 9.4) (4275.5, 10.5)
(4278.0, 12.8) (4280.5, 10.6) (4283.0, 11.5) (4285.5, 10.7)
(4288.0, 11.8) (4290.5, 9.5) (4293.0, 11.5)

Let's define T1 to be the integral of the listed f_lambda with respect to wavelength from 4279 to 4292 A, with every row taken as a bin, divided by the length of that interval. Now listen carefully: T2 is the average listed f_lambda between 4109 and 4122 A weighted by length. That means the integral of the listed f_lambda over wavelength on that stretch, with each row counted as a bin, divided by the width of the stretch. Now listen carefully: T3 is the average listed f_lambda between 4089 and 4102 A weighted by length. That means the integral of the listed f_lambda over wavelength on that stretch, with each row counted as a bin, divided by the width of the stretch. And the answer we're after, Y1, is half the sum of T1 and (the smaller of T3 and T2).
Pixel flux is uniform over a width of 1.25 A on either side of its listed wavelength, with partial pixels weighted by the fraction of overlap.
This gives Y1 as 11.33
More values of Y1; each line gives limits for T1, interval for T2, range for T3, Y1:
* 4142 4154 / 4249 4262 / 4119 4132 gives 11.75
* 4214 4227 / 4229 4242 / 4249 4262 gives 11.63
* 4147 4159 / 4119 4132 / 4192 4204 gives 12.14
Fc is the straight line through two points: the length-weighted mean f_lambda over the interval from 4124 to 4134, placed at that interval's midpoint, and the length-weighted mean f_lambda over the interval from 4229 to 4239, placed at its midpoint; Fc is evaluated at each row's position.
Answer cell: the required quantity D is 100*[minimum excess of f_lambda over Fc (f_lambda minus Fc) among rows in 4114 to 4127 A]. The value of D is 12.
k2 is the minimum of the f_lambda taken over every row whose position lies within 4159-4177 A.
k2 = 11.2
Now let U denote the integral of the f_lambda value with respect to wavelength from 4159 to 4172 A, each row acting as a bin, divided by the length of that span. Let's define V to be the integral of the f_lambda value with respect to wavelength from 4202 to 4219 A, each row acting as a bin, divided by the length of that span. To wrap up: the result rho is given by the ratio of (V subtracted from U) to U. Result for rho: 0.042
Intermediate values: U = 13.1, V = 12.5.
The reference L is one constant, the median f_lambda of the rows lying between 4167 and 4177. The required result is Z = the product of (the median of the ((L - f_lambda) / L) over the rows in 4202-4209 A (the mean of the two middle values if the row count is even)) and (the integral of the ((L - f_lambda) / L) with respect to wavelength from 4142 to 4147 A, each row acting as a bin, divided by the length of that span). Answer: -0.001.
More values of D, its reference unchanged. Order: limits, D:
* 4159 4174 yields -81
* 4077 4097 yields -164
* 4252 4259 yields -60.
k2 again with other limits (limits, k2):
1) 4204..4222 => 11.4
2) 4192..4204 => 11.4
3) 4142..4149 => 10.5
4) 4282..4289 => 10.7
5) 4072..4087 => 10.5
